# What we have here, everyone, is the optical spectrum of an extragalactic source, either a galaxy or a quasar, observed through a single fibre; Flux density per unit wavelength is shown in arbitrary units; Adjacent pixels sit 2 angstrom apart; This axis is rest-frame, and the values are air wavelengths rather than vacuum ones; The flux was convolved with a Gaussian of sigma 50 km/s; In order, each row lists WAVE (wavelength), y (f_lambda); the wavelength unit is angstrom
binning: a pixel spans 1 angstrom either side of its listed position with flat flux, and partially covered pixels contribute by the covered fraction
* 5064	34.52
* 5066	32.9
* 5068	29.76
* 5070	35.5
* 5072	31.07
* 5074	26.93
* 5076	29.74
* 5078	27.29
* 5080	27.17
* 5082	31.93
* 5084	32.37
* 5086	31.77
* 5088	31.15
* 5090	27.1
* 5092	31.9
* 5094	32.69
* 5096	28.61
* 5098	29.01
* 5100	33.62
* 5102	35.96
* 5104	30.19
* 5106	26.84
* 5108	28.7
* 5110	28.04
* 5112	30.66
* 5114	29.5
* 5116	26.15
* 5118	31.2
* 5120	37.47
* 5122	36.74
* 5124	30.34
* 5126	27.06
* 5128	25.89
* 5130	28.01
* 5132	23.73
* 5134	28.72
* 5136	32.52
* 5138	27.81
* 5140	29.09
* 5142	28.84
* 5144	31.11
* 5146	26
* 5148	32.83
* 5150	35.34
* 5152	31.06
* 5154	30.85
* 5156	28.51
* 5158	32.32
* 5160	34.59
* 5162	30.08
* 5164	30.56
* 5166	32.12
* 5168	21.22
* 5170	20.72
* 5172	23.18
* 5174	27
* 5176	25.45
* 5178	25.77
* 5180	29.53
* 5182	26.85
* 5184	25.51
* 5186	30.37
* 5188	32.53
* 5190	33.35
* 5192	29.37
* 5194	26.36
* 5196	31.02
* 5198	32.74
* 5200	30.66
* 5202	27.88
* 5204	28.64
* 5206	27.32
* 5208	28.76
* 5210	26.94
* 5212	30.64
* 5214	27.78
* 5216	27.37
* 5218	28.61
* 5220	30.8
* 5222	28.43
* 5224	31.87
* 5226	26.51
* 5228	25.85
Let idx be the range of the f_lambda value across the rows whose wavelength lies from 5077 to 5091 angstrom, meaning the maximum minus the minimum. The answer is 5.3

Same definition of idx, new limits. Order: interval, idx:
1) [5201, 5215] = 3.7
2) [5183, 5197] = 7.8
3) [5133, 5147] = 6.5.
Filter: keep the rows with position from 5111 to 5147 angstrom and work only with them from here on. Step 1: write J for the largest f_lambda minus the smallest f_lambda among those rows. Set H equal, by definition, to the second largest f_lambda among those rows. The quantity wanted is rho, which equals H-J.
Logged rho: 23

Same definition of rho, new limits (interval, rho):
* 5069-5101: 25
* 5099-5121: 25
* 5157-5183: 18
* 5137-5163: 25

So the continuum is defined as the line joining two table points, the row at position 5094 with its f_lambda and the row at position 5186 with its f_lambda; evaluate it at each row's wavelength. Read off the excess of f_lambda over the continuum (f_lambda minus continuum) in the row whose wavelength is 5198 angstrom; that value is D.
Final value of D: 3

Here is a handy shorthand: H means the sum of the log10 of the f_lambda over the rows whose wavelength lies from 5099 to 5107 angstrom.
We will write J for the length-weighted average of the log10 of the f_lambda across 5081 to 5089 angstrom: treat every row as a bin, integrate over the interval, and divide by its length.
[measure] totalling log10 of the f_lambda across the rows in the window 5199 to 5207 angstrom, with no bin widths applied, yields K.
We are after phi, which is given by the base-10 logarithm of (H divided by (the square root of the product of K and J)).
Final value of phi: 0.306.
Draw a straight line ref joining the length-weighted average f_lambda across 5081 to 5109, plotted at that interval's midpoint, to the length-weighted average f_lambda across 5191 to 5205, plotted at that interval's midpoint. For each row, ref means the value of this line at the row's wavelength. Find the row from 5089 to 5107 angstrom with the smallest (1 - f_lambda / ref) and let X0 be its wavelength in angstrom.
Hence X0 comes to 5102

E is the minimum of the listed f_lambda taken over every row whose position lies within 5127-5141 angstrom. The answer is 23.73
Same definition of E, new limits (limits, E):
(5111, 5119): 26.15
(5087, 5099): 27.1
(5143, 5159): 26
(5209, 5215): 26.94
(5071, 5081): 26.93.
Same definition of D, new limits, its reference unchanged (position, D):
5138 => -4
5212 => 1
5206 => -3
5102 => 3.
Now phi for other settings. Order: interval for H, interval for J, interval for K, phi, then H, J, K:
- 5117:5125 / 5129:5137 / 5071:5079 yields 0.323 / 6.11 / 1.45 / 5.83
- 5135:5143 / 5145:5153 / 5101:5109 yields 0.296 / 5.88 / 1.49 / 5.92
